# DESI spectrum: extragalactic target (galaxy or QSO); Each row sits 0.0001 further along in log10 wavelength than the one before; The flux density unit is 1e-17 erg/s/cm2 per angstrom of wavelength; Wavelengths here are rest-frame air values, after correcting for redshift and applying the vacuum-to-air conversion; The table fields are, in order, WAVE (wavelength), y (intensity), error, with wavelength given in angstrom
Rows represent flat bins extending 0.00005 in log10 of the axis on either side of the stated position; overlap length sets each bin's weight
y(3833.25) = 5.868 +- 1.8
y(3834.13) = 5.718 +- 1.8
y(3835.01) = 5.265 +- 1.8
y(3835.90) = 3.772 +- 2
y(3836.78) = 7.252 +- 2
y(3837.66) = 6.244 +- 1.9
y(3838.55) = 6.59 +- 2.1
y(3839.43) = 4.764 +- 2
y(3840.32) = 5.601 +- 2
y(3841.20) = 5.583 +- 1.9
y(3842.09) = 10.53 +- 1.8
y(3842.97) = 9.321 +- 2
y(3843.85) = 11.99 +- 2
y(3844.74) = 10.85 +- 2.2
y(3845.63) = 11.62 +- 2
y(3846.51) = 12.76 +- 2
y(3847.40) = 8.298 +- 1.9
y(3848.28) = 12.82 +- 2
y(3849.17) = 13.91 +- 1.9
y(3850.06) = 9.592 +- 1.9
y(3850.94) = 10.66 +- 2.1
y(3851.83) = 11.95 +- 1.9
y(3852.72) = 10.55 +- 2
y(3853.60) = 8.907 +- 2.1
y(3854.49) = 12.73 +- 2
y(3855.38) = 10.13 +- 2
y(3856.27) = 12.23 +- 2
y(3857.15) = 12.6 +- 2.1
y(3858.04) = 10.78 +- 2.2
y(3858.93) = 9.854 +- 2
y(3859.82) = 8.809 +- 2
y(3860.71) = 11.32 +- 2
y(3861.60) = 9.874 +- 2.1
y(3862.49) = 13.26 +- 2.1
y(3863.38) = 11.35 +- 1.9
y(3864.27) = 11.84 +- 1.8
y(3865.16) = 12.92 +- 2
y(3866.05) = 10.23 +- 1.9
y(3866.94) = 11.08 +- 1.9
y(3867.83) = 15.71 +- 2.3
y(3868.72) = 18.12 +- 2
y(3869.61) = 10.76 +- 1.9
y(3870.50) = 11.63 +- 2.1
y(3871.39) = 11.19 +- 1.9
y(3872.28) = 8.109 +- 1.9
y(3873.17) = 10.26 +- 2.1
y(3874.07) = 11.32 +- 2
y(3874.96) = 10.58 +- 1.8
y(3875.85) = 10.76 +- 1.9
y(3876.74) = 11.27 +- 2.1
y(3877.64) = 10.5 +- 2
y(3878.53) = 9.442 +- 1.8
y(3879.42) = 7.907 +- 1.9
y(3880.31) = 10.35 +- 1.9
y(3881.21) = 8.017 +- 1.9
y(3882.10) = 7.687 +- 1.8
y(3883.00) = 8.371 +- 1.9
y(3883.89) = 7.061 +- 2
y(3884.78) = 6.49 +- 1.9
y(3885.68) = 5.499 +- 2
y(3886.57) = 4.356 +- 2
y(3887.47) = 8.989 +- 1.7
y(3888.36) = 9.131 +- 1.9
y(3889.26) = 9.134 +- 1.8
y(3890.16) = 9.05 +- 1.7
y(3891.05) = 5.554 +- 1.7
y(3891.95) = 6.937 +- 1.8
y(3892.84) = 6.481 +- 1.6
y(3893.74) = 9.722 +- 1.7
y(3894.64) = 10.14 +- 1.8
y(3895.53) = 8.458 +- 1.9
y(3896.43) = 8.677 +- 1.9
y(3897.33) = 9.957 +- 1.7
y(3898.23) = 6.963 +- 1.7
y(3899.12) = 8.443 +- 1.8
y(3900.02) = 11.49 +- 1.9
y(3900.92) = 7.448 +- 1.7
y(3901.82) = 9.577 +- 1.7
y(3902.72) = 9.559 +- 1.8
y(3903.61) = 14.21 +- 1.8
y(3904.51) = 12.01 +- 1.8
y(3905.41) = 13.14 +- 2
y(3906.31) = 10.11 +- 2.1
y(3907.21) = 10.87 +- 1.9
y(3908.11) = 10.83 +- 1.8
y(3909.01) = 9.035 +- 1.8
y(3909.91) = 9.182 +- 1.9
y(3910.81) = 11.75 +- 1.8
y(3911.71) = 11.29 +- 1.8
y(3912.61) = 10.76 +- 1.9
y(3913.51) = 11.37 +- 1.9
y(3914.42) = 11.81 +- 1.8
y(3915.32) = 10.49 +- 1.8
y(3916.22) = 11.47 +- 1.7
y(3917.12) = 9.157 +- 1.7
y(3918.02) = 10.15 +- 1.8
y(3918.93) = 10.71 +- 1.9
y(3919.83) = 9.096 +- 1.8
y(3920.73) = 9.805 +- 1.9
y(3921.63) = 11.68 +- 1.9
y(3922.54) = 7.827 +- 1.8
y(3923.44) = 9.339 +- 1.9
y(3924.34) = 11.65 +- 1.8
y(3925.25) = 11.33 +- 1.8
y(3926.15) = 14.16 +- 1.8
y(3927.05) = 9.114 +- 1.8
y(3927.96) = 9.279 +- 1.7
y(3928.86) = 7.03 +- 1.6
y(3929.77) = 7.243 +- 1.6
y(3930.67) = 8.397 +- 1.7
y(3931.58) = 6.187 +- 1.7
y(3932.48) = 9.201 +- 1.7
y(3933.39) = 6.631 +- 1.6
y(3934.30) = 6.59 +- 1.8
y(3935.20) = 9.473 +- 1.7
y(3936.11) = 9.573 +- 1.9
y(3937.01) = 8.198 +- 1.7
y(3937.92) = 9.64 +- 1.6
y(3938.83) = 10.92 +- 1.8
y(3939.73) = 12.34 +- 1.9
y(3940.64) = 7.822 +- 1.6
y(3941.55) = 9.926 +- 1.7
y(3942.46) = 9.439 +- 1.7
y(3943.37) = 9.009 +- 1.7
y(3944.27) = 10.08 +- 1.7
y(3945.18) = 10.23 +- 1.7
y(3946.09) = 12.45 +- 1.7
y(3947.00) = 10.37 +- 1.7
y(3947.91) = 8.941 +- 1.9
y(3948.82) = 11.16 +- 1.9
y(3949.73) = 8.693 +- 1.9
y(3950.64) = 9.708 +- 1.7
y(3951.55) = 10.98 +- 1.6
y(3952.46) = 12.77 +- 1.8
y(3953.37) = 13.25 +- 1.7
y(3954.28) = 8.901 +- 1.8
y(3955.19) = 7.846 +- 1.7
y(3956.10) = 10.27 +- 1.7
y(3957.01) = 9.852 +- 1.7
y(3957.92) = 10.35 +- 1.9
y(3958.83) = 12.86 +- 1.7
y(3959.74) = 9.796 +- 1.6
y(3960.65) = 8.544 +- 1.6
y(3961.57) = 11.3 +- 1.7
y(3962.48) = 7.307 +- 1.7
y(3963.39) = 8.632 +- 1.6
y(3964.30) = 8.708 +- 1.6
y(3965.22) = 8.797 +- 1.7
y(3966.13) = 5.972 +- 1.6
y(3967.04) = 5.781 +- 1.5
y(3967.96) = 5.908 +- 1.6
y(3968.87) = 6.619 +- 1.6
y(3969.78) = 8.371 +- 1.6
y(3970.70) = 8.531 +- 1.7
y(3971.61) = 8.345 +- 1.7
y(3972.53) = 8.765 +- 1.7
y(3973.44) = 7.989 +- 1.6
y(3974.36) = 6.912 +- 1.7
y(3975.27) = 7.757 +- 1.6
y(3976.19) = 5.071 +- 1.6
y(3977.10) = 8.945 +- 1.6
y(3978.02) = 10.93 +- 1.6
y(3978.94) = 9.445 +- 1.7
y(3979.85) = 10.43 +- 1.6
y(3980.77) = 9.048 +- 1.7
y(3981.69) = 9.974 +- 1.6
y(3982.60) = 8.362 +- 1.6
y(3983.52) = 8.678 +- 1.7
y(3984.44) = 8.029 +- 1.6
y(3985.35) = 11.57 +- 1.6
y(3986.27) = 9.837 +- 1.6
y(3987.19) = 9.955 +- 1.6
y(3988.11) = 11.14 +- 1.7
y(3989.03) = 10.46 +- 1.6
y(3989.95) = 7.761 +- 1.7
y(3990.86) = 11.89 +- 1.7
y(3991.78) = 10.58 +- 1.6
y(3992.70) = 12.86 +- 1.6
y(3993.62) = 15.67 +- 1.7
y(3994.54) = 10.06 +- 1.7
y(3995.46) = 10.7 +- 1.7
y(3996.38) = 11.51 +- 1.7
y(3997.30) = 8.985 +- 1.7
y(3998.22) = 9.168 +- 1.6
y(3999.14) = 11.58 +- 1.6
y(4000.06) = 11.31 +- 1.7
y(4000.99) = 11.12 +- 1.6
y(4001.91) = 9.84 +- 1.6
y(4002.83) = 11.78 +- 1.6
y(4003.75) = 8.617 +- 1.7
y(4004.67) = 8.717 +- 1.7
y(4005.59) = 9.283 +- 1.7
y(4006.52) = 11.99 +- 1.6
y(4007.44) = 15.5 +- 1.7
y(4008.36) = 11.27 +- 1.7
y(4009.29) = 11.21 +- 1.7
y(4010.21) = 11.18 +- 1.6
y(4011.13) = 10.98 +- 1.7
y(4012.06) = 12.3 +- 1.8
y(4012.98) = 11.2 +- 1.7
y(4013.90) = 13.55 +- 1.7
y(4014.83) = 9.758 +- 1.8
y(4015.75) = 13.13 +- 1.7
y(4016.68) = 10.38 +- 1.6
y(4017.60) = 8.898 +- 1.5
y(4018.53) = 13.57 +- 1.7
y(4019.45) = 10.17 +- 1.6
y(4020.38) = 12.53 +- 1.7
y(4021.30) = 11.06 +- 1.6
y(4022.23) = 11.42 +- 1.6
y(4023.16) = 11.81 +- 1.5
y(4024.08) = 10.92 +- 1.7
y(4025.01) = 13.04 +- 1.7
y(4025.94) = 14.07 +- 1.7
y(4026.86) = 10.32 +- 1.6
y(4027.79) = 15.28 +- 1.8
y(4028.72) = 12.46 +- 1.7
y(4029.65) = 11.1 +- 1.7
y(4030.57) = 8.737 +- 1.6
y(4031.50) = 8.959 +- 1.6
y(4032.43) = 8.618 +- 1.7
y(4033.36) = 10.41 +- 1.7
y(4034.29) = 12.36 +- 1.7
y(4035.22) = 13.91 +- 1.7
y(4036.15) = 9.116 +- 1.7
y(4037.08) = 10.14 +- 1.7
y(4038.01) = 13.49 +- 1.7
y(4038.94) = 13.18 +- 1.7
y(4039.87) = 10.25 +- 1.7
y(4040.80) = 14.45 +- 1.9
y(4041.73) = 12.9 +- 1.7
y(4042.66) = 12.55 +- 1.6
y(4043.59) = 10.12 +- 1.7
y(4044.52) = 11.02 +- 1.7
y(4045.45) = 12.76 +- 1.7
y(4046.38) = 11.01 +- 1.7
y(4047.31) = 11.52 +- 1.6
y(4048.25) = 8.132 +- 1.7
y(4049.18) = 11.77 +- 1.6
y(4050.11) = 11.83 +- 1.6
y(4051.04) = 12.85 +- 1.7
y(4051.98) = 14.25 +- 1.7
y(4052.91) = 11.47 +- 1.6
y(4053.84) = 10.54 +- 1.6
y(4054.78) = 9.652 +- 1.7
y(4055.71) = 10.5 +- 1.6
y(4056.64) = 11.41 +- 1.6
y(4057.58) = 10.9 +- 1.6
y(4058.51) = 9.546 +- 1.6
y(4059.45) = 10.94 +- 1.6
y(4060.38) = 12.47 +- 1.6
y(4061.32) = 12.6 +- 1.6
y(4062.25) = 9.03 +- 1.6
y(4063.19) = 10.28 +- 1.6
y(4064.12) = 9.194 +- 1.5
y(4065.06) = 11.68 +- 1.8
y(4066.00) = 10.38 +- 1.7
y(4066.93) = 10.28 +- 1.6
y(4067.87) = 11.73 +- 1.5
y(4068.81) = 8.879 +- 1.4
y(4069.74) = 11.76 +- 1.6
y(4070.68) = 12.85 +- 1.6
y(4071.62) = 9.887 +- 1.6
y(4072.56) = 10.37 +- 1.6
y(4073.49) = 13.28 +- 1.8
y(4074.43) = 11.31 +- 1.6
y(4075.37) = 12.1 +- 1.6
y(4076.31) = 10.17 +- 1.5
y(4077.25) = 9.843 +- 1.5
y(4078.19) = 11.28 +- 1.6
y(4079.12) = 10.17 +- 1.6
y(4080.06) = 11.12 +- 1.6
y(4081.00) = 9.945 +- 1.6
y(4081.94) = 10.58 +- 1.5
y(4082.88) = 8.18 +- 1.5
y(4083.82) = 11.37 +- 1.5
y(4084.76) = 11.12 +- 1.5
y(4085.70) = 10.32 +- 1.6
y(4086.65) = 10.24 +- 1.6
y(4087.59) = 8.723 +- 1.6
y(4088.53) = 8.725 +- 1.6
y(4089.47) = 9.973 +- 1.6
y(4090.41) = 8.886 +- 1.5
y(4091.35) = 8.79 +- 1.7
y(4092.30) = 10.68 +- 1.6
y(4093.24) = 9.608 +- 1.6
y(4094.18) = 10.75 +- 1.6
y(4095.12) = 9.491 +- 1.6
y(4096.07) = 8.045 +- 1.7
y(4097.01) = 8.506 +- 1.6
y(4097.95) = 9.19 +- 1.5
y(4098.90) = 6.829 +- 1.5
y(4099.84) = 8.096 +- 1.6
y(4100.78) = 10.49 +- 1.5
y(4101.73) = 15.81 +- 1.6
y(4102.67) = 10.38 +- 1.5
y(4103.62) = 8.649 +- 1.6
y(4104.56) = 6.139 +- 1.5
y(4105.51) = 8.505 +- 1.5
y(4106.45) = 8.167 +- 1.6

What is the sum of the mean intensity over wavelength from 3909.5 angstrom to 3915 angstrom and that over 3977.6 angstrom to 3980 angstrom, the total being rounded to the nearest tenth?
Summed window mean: 21.3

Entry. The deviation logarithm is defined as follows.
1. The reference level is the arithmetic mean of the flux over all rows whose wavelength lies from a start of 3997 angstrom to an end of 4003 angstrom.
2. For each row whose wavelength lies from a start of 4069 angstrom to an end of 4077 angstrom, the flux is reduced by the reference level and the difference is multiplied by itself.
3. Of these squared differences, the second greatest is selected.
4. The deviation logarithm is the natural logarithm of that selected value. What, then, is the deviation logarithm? 1.7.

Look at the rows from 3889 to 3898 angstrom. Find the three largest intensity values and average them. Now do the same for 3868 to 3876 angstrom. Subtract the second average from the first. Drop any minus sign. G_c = 3.8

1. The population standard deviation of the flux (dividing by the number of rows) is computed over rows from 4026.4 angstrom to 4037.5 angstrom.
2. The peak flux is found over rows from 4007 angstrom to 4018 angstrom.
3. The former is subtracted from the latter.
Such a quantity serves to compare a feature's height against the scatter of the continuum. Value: 13.4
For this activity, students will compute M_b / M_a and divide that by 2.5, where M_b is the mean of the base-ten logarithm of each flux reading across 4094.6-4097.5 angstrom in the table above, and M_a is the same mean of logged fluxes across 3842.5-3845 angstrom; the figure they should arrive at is 0.365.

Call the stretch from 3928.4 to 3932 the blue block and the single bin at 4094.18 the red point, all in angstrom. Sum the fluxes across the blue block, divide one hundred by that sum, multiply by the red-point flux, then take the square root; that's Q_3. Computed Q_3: 6.1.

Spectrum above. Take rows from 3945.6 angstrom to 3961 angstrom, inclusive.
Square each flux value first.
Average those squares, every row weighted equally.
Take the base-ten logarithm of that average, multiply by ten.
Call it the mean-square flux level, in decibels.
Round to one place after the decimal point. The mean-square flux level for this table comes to 20.4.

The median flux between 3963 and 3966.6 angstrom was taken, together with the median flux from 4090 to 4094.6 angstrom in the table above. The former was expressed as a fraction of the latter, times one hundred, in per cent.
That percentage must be 90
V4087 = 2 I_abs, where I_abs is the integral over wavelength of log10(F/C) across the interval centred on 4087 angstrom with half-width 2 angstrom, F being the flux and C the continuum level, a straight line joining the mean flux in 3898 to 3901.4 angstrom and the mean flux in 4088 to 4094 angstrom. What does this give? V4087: 0.0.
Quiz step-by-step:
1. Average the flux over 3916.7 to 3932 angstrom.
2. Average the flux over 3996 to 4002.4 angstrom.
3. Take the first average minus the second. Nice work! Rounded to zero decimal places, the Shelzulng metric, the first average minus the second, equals -1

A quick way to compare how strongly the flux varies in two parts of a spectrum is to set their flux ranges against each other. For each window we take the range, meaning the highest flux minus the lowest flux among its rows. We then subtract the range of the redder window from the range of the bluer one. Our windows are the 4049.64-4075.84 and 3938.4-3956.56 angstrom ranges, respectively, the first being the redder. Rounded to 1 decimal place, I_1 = 0.1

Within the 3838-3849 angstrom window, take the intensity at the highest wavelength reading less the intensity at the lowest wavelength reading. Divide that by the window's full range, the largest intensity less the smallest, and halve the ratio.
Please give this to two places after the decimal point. 0.39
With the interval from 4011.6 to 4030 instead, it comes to -0.09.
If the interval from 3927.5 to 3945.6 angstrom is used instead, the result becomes 0.08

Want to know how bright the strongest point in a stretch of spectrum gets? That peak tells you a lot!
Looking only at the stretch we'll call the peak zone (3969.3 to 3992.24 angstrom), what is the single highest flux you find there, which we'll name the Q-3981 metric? 11.89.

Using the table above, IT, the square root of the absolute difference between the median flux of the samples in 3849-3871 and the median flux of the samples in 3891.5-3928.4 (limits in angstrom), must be 1.1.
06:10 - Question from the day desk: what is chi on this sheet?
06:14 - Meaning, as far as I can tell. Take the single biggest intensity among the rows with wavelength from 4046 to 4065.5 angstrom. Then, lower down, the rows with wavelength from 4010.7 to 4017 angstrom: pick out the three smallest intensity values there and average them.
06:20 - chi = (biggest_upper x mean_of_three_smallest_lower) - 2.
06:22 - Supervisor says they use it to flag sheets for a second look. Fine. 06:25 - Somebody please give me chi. 146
